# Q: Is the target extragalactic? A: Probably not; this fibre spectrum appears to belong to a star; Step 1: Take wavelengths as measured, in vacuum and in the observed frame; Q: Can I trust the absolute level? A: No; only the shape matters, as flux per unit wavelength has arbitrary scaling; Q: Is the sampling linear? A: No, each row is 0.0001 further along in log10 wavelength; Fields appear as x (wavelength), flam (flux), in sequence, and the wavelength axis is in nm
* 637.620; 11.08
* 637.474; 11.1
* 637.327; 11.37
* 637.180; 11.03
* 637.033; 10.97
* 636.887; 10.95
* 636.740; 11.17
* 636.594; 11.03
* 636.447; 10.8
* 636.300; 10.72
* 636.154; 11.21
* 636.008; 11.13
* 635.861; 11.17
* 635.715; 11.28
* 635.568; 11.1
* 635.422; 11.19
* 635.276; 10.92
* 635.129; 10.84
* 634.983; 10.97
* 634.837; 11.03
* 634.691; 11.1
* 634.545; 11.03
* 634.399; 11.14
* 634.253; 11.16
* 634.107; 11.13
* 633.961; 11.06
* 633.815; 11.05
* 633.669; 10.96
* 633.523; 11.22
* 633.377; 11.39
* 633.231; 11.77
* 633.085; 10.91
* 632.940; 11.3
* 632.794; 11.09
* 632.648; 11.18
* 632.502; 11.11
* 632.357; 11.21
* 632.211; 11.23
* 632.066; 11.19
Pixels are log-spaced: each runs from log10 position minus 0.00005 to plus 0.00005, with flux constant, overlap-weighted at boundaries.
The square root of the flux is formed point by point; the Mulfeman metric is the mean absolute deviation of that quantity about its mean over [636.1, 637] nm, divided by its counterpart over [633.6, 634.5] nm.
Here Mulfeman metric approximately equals 2.6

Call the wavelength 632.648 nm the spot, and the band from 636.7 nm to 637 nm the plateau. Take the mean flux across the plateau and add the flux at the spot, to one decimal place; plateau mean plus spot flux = 22.2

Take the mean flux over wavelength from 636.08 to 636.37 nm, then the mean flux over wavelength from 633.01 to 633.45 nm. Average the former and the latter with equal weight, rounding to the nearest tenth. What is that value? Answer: 11.2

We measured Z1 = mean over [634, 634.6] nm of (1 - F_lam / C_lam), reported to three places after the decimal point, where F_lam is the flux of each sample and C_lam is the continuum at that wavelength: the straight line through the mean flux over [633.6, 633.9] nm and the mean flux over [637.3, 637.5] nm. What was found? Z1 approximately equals -0.007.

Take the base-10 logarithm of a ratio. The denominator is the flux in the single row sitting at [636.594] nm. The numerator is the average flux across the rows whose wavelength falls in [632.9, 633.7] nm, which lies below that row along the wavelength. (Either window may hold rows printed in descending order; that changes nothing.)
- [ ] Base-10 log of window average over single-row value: 0.009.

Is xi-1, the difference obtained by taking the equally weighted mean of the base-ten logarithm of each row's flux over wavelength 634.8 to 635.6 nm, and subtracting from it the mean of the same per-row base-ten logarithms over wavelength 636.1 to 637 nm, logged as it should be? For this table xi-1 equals 0.001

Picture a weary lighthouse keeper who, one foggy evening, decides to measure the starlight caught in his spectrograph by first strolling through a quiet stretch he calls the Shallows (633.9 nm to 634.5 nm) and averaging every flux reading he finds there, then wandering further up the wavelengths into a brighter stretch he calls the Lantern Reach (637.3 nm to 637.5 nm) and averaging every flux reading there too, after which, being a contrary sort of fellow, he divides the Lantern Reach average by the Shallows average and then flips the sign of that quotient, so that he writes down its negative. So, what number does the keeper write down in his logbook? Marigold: -1.01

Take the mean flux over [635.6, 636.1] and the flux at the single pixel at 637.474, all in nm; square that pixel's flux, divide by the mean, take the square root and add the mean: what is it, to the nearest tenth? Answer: 14.5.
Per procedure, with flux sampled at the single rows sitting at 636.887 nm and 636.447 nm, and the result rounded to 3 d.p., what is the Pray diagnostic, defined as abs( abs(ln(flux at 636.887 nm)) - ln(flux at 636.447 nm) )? 0.014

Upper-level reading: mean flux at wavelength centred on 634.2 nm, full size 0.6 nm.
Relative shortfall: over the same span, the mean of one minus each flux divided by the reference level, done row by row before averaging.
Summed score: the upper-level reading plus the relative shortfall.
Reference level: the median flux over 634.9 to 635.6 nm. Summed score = 11.11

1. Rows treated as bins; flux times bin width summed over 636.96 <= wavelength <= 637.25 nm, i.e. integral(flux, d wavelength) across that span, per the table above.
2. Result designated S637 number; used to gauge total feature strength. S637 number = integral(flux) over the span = 3.2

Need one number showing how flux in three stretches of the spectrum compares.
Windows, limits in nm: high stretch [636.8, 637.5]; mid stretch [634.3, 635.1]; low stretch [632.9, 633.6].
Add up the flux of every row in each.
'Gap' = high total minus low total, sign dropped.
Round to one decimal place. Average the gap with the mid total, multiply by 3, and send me 84.7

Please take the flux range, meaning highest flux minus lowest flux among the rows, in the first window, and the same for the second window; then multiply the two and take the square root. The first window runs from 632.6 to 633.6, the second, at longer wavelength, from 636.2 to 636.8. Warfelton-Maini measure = 0.62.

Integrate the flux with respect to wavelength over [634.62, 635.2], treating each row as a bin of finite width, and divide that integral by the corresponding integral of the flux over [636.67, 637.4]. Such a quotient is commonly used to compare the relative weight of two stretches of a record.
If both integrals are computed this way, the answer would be 0.8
